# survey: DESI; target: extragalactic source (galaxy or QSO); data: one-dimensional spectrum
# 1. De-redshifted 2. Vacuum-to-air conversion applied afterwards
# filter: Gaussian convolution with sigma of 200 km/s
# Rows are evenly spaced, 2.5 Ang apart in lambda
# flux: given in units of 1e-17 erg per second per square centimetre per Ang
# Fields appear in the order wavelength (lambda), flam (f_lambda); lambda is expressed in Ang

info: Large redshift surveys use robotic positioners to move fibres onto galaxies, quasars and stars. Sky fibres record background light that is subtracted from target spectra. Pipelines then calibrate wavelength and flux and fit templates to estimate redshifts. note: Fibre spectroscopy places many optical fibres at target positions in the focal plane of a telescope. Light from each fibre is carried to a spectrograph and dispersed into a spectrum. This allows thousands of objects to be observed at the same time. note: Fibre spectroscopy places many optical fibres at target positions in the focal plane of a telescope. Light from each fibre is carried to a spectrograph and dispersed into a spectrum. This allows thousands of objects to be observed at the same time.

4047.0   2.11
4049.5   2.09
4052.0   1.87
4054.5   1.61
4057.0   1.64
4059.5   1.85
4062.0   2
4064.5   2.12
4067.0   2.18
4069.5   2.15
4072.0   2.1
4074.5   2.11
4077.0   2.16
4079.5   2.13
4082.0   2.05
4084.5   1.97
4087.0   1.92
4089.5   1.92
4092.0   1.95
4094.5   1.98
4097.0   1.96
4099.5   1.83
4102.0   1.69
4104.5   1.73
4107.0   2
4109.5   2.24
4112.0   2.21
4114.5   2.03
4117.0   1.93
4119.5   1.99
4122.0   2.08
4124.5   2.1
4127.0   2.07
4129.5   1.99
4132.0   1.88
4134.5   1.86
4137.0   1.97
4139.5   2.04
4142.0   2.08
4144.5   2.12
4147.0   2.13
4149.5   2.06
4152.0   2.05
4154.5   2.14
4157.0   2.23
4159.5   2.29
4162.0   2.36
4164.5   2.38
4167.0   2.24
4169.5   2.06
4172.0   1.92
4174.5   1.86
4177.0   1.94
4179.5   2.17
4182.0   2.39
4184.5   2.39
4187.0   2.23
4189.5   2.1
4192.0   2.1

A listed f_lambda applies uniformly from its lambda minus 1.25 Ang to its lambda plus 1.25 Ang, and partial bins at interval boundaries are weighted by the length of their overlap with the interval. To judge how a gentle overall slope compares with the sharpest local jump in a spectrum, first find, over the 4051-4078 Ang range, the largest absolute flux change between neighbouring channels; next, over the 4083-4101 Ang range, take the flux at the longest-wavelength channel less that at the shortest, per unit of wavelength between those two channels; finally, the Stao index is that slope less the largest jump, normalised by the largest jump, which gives -1.04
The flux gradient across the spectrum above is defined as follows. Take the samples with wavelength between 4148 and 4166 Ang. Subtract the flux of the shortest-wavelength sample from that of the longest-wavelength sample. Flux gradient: 0.32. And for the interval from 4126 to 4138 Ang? -0.10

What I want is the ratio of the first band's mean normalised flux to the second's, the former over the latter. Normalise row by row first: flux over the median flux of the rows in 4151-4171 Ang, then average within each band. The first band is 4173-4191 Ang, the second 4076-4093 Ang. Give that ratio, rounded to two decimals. 1.07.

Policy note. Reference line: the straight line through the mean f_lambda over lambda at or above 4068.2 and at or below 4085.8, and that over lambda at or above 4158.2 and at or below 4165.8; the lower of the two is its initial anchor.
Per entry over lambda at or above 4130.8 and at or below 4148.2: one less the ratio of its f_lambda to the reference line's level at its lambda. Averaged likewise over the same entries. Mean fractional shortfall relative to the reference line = 0.117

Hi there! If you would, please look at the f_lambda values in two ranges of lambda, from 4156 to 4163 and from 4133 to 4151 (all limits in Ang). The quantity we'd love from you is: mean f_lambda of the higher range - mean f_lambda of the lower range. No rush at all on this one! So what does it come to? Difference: 0.26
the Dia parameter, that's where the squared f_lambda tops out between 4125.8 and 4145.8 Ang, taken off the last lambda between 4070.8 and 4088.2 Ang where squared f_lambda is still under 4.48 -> -57.5 Ang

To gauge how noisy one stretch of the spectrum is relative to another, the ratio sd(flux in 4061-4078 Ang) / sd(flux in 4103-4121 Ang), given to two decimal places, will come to 0.34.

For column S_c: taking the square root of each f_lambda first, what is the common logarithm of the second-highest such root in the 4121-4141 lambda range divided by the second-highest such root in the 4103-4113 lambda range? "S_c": -0.01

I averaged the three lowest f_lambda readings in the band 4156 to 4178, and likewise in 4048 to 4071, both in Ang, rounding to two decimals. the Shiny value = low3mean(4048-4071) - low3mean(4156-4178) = -0.21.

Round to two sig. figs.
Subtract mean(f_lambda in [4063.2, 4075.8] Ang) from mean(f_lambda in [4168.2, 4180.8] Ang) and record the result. -0.14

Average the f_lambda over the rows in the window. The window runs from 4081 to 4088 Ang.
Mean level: 1.98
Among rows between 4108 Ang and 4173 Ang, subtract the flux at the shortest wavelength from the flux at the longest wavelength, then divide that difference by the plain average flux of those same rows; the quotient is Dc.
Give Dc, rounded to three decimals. -0.153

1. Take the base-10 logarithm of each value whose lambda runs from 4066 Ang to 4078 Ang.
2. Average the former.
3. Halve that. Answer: 0.165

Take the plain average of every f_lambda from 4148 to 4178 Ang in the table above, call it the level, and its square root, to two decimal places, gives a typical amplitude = 1.46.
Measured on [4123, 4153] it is 1.42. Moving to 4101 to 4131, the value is 1.42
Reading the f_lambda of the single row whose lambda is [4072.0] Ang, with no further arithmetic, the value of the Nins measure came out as 2.1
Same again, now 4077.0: 2.16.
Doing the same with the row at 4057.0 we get 1.64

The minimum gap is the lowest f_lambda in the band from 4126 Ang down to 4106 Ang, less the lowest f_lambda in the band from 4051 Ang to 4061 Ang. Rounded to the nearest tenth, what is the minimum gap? 0.3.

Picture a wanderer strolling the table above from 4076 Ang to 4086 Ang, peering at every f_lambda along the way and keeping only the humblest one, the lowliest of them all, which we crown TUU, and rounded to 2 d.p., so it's 1.97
